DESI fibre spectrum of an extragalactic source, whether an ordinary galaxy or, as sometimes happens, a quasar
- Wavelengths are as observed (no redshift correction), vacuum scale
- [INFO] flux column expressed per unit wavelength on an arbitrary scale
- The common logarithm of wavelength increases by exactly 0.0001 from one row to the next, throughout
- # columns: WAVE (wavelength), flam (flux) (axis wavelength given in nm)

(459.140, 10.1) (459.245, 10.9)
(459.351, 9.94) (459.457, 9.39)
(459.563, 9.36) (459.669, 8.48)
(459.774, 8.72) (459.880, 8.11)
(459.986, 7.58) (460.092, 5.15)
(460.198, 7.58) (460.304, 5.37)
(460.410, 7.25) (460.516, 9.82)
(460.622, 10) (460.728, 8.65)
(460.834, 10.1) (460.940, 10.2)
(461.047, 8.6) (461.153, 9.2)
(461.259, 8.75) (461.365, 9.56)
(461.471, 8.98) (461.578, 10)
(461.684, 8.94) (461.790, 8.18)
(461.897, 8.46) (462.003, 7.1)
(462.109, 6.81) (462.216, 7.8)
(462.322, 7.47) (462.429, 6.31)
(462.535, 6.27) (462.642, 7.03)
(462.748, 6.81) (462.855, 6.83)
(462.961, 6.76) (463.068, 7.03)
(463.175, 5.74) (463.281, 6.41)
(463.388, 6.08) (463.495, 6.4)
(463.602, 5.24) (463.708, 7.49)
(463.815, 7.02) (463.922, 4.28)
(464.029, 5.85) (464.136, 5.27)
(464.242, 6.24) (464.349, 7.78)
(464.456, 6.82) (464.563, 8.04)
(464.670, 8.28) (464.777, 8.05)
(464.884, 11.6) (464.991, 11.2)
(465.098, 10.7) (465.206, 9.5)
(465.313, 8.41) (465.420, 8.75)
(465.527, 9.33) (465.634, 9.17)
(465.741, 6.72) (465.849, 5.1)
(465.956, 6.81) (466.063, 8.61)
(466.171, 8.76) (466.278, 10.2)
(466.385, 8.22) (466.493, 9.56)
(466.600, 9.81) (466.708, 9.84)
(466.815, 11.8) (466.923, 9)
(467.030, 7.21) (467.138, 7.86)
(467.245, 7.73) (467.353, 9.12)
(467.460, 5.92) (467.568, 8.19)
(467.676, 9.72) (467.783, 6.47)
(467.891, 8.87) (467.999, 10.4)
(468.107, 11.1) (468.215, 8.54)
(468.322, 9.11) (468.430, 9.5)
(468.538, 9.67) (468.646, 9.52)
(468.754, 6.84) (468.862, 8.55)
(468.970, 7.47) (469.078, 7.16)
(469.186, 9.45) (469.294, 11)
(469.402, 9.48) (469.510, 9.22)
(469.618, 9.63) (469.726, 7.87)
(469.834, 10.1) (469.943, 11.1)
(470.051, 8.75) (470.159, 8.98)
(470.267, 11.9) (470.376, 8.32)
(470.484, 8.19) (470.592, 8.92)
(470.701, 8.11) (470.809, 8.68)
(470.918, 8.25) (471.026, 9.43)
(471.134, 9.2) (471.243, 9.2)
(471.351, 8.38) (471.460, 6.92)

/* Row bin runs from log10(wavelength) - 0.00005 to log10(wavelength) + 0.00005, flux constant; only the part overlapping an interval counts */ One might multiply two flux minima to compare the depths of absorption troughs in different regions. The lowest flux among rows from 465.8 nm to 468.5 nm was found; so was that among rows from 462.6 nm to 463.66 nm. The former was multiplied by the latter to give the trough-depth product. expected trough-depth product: 27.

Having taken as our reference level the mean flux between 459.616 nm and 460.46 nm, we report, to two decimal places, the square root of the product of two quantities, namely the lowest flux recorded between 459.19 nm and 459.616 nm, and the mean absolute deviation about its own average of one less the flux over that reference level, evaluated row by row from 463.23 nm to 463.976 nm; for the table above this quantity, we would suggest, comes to 1.01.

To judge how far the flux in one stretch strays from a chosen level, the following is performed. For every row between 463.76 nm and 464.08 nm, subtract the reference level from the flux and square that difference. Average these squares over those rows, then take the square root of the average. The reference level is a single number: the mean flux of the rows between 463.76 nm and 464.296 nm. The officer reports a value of 1.1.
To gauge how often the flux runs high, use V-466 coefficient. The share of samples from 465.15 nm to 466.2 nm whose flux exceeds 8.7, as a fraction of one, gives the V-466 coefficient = 0.500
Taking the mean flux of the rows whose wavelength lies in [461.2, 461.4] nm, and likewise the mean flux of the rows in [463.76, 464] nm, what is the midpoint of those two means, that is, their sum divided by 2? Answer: 7.40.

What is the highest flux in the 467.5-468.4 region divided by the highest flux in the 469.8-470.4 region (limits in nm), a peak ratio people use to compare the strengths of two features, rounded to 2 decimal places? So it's 0.93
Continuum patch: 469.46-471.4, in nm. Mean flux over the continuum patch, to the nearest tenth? 9.1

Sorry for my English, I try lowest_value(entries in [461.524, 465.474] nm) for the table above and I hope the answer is 4.28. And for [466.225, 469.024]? 5.92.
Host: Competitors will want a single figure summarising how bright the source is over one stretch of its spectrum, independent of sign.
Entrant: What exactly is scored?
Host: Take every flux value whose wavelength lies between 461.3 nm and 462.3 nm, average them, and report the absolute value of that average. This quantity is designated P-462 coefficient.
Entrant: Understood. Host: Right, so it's 8.4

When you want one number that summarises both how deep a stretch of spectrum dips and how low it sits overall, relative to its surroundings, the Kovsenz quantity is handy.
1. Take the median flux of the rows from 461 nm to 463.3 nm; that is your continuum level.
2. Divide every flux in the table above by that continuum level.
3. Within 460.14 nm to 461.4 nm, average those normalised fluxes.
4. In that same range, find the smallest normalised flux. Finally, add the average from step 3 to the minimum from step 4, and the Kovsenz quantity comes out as 1.94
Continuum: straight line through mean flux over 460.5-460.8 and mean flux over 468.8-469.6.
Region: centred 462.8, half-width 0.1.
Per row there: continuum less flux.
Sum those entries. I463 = 5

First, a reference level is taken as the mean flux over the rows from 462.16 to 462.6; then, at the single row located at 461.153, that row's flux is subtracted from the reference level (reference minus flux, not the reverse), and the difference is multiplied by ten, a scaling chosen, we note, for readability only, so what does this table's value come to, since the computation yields -22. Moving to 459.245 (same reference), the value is -39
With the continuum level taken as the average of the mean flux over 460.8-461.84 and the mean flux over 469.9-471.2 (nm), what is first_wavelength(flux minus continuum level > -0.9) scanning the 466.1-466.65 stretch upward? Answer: 466.171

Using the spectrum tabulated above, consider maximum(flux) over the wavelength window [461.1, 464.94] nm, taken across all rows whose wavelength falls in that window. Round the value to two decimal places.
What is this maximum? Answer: 11.60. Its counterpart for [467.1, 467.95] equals 9.72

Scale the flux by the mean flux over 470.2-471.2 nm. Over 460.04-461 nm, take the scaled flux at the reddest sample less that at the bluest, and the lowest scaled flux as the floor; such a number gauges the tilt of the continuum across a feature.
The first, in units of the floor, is 1.0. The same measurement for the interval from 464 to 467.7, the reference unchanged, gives 0.8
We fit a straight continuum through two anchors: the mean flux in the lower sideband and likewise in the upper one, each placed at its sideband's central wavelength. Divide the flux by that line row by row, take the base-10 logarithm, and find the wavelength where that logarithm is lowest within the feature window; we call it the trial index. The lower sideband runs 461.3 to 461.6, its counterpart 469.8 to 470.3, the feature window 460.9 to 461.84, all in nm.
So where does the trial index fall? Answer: 461.790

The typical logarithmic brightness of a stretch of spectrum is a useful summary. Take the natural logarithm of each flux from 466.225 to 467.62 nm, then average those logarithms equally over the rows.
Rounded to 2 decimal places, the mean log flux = 2.16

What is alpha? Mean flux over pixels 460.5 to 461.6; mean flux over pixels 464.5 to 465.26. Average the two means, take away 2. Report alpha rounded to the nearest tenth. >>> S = 7.5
